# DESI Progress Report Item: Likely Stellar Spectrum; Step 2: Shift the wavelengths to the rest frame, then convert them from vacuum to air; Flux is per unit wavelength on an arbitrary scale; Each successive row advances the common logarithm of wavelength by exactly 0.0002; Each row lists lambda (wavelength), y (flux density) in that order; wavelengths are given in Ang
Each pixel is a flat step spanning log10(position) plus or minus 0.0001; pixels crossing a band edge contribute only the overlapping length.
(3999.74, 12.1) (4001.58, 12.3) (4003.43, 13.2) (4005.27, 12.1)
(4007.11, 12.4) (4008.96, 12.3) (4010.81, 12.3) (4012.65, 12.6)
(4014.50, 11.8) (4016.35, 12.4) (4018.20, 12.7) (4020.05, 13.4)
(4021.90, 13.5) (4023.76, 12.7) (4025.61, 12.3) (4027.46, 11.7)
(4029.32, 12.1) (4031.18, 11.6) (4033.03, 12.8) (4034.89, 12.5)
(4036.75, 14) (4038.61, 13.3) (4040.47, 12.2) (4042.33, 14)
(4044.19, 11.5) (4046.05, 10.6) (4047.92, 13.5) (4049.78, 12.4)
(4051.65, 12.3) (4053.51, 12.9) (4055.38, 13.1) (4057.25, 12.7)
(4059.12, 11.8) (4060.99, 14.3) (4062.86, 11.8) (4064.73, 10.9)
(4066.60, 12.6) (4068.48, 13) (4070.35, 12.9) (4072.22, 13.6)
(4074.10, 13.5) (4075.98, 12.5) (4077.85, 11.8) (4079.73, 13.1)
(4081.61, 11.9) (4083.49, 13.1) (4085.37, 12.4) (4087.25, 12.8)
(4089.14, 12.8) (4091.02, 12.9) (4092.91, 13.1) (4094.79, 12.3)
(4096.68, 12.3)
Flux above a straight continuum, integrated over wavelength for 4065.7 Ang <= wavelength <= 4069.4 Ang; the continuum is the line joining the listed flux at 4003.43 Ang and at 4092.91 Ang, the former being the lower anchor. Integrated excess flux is -1.2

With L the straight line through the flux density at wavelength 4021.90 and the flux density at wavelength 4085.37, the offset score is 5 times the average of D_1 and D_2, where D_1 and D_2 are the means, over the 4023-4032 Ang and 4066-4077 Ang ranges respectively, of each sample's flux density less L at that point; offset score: -2.4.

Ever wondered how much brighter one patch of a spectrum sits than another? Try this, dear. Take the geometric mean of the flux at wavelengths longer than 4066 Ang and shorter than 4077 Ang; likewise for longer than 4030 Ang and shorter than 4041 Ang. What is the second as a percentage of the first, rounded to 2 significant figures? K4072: 98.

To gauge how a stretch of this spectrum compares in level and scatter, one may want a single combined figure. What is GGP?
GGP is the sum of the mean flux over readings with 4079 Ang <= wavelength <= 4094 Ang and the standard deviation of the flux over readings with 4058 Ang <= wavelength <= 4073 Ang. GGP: 13.8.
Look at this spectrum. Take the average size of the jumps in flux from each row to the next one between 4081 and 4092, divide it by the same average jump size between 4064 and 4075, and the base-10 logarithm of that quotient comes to -0.10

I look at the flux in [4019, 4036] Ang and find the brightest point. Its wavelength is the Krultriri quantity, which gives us 4021.90 Ang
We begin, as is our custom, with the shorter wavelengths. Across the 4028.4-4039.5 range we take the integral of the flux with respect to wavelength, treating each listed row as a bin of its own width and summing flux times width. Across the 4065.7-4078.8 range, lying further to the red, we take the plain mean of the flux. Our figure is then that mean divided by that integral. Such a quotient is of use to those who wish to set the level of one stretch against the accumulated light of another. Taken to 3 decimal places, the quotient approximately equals 0.091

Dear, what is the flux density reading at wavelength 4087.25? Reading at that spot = 12.8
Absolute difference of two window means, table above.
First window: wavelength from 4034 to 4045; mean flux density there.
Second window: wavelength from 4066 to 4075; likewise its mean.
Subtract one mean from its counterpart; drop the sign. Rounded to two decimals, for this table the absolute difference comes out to 0.20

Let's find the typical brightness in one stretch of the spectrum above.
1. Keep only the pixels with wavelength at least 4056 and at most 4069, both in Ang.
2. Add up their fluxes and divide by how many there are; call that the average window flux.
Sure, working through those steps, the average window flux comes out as 12.4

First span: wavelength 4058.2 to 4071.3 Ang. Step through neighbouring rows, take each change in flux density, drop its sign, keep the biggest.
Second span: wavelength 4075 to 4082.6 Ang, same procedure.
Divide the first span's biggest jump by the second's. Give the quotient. 1.92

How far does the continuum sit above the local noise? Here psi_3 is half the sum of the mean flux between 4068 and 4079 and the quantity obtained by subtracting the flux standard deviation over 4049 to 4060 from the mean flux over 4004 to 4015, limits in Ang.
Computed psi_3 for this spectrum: 12.4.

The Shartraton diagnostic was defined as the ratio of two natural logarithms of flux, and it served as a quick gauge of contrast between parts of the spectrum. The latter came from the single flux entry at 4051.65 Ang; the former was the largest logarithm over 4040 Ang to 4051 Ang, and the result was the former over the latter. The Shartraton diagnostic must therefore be 1.05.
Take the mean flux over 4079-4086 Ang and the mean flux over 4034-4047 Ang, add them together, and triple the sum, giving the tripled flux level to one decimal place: 75.6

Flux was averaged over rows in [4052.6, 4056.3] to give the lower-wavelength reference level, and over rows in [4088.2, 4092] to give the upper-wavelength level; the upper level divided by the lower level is 0.99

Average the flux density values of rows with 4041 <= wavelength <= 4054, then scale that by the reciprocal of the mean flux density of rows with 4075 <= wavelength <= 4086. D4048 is 1.00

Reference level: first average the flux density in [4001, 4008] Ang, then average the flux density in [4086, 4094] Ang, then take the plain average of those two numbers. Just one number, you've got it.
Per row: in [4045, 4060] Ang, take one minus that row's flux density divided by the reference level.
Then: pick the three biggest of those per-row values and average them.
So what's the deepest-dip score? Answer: 0.09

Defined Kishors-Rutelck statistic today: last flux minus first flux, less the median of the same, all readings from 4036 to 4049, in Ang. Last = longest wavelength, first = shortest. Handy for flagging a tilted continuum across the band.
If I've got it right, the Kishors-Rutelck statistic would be -13.8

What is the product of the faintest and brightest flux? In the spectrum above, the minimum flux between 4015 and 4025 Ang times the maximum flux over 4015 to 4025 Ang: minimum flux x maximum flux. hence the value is 167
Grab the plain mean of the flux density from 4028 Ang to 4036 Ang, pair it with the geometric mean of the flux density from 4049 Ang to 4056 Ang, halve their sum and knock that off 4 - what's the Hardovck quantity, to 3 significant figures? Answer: -8.46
